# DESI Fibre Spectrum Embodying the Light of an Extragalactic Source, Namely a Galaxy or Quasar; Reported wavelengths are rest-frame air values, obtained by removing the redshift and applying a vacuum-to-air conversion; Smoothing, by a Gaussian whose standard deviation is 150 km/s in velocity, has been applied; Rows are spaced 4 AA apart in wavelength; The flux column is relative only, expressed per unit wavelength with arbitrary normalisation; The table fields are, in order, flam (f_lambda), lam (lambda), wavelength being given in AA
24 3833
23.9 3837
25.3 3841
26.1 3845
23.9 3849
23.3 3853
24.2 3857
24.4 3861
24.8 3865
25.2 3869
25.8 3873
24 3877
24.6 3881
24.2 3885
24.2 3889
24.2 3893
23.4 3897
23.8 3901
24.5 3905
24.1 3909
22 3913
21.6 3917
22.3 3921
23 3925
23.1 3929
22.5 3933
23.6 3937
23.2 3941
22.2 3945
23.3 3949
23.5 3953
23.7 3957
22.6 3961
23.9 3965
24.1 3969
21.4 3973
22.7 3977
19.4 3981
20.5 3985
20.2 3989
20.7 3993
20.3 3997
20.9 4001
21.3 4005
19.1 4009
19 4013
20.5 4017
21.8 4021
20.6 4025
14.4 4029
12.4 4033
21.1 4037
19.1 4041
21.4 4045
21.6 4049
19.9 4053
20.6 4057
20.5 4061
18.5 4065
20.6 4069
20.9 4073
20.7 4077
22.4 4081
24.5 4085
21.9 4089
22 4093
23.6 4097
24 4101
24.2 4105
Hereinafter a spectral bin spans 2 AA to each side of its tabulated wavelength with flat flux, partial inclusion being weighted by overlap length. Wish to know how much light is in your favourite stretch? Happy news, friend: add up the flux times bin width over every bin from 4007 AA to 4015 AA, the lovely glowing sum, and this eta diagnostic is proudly 152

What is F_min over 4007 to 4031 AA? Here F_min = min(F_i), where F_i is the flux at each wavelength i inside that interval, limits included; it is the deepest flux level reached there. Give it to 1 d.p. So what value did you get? 14.4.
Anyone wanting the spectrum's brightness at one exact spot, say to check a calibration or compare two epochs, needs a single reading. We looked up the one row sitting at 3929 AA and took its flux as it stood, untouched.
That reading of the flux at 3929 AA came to 23.1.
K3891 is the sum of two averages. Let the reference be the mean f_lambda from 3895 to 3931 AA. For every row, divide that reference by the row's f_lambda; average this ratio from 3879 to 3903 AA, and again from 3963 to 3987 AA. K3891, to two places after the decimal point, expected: 2.02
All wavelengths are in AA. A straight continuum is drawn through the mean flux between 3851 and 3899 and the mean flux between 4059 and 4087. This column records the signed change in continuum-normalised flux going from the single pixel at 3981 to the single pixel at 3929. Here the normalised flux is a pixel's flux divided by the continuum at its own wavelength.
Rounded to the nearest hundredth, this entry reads 0.13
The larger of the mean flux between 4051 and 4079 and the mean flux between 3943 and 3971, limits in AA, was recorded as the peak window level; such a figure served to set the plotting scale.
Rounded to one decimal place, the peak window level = 23.3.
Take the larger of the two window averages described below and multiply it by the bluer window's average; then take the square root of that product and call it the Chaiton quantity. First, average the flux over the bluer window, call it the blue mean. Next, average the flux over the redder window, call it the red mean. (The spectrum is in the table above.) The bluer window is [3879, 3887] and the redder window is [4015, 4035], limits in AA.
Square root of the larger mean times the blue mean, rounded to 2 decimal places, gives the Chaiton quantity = 24.40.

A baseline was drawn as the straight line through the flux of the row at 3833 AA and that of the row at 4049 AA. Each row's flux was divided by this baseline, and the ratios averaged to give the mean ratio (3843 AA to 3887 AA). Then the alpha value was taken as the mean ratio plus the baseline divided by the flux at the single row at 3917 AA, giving 2.11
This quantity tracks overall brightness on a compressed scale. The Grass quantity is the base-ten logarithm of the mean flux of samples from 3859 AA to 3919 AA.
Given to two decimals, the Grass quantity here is 1.38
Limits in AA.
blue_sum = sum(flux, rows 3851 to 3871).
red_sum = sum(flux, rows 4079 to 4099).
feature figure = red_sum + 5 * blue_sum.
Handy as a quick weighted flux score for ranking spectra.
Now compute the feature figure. 724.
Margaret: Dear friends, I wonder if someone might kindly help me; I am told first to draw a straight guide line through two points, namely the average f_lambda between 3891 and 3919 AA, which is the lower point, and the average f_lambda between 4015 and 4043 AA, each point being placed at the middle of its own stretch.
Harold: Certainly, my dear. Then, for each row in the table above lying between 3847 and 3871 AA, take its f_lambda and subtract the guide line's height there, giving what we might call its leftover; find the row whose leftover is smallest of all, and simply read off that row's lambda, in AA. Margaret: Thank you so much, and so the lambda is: 3853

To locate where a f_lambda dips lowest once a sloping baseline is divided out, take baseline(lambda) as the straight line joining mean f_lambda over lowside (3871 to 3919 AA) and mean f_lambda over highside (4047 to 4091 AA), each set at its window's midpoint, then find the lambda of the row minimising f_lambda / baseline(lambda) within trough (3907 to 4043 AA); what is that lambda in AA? 4033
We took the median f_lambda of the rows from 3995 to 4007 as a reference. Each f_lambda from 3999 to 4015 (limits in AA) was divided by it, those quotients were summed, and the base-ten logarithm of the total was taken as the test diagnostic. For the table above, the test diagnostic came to 0.58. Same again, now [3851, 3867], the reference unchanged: 0.67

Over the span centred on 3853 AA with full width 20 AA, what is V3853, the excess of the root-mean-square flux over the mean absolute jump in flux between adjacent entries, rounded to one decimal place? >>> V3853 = 23.4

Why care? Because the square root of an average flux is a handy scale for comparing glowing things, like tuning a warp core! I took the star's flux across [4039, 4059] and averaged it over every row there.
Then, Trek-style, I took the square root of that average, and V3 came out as 4.53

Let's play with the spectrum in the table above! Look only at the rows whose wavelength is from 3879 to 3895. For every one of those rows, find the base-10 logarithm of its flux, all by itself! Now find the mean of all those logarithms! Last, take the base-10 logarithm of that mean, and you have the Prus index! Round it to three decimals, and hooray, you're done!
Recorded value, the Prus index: 0.142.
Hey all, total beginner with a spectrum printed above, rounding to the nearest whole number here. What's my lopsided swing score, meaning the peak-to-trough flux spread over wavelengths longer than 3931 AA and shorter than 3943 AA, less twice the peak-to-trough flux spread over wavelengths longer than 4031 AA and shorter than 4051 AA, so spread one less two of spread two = -17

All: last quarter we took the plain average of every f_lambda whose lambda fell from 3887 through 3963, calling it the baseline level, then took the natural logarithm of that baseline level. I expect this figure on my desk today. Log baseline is 3.14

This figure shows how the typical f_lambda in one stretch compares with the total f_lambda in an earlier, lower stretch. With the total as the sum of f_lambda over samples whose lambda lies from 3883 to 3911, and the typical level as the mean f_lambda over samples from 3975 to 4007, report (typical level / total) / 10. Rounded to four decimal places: 0.0123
